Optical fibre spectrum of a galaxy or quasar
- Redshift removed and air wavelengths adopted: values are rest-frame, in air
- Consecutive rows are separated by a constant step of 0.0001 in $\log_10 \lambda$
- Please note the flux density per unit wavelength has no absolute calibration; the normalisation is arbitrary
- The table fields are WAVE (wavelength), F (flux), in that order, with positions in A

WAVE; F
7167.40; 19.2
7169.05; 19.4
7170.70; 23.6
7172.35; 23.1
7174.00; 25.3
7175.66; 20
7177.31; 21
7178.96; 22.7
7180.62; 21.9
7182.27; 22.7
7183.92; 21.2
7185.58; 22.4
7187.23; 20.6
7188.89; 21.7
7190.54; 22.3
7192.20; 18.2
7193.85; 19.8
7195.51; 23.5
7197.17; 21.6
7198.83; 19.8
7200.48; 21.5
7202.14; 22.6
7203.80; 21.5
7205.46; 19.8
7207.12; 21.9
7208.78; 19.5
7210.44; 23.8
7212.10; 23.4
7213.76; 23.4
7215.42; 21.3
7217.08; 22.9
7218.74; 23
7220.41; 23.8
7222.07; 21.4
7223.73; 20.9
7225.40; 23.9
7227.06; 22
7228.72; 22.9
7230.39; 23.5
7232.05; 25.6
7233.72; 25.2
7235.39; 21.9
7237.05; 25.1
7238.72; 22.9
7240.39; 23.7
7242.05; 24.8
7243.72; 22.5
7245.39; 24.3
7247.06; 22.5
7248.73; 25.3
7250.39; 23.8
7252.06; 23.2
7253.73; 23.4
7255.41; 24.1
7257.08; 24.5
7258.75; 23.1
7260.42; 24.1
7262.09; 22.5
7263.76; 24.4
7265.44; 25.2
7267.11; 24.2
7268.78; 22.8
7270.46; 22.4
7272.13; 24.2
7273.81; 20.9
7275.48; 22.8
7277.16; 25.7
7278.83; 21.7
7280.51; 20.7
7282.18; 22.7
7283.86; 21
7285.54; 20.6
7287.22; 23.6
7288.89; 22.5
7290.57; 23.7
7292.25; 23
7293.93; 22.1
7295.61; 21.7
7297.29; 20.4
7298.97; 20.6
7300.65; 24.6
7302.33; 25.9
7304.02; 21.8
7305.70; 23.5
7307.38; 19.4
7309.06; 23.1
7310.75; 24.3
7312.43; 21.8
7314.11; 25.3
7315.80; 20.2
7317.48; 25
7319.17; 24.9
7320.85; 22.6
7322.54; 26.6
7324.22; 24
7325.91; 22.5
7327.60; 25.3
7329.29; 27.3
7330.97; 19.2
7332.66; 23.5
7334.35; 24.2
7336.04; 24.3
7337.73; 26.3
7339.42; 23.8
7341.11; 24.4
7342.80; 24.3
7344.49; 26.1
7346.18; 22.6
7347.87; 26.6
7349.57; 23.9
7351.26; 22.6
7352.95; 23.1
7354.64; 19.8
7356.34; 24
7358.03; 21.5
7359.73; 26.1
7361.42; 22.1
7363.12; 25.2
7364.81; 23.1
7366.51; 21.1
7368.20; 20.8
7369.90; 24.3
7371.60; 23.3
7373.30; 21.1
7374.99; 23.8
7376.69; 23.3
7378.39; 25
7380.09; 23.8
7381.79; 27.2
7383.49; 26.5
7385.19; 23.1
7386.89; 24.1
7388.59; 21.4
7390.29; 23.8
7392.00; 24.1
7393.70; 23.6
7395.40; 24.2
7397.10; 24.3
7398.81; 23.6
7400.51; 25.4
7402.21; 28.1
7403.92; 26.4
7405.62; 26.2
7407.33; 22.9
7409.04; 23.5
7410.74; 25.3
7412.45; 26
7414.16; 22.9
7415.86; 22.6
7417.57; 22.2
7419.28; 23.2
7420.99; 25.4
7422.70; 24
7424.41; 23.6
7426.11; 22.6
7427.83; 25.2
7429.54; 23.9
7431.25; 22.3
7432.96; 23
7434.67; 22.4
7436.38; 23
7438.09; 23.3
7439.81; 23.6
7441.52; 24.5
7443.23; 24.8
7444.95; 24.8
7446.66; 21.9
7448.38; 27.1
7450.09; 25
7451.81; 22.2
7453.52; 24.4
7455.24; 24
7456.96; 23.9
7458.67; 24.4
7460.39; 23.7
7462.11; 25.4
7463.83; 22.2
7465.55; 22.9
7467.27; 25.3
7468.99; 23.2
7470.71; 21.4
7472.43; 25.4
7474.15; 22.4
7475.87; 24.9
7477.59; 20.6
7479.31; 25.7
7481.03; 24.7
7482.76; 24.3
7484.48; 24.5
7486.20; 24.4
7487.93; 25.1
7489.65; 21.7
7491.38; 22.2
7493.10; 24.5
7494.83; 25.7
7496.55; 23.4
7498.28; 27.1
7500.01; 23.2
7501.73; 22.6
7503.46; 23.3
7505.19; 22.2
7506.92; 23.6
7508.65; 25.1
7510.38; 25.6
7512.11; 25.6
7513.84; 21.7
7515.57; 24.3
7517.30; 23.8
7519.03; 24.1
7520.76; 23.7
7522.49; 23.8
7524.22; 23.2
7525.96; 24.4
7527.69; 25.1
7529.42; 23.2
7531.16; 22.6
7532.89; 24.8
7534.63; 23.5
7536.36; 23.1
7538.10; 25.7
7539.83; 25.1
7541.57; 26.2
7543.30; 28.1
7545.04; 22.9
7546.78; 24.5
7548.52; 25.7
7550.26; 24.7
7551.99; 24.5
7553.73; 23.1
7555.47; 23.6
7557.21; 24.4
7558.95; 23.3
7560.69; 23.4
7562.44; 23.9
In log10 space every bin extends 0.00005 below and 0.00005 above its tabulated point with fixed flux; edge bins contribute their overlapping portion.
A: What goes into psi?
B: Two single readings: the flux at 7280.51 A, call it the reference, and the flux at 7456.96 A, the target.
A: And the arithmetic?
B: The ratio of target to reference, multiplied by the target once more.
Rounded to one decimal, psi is 27.6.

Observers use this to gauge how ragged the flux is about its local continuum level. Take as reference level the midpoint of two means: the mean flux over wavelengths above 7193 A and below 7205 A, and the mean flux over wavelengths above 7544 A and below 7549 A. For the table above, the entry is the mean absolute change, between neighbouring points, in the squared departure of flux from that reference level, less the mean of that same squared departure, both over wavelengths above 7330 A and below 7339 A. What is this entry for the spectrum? 0.3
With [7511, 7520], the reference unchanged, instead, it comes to -0.6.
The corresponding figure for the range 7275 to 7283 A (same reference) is 2.7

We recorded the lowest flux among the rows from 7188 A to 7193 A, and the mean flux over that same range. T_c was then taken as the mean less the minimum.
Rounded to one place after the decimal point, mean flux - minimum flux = 2.5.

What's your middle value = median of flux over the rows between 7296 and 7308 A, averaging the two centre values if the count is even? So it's 21.8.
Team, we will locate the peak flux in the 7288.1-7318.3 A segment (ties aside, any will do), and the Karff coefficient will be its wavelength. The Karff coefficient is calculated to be 7302.33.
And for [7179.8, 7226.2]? 7225.40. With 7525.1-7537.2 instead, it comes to 7527.69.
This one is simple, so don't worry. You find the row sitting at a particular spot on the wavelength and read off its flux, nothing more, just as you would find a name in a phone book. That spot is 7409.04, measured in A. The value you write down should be 23.5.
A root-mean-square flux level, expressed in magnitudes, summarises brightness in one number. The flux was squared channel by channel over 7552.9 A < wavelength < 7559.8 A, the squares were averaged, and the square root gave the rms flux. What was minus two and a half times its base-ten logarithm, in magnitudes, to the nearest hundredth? -3.43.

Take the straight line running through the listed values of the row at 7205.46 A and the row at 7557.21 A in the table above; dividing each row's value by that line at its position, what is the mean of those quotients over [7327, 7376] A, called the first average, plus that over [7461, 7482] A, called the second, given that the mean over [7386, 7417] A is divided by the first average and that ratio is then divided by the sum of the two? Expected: 0.477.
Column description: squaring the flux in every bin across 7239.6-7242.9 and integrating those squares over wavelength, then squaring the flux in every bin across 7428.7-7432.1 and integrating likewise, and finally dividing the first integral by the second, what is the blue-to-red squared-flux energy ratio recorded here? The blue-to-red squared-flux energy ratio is 1.07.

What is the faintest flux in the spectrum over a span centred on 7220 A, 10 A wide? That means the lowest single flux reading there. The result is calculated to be 20.9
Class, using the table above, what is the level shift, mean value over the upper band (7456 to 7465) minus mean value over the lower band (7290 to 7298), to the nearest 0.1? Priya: 1.7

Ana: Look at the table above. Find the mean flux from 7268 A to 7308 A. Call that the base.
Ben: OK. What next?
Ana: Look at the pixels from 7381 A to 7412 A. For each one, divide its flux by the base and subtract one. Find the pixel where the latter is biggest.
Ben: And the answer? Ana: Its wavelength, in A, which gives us 7402.21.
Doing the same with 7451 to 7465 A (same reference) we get 7462.11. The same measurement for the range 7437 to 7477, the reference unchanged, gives 7448.38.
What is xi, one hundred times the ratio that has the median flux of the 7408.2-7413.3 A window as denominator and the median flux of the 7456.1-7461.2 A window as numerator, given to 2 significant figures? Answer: 94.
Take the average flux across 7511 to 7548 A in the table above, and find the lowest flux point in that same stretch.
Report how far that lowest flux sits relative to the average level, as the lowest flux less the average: -2.6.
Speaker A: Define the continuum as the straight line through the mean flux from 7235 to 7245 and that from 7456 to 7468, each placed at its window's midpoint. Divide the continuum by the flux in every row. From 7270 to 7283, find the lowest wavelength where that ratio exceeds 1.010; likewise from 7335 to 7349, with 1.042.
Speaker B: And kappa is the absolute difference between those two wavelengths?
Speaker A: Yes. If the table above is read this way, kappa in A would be 75.7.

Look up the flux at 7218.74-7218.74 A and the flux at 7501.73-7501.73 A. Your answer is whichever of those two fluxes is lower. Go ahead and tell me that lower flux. 22.6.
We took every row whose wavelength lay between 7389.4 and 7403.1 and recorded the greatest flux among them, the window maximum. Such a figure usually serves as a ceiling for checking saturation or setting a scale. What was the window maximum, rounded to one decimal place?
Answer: 28.1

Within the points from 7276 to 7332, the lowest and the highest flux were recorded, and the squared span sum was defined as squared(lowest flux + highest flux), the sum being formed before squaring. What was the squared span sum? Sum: 2162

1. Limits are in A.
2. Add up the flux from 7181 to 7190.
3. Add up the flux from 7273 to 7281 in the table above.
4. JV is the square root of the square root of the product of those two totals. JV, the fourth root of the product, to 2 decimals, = 10.50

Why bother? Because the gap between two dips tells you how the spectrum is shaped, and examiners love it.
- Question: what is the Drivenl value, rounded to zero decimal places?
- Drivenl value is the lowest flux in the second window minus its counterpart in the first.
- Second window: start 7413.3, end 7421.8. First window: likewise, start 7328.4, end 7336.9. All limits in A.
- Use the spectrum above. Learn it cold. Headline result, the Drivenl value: 3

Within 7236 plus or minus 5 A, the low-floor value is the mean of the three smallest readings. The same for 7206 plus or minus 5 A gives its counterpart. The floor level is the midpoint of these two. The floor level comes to 21.55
